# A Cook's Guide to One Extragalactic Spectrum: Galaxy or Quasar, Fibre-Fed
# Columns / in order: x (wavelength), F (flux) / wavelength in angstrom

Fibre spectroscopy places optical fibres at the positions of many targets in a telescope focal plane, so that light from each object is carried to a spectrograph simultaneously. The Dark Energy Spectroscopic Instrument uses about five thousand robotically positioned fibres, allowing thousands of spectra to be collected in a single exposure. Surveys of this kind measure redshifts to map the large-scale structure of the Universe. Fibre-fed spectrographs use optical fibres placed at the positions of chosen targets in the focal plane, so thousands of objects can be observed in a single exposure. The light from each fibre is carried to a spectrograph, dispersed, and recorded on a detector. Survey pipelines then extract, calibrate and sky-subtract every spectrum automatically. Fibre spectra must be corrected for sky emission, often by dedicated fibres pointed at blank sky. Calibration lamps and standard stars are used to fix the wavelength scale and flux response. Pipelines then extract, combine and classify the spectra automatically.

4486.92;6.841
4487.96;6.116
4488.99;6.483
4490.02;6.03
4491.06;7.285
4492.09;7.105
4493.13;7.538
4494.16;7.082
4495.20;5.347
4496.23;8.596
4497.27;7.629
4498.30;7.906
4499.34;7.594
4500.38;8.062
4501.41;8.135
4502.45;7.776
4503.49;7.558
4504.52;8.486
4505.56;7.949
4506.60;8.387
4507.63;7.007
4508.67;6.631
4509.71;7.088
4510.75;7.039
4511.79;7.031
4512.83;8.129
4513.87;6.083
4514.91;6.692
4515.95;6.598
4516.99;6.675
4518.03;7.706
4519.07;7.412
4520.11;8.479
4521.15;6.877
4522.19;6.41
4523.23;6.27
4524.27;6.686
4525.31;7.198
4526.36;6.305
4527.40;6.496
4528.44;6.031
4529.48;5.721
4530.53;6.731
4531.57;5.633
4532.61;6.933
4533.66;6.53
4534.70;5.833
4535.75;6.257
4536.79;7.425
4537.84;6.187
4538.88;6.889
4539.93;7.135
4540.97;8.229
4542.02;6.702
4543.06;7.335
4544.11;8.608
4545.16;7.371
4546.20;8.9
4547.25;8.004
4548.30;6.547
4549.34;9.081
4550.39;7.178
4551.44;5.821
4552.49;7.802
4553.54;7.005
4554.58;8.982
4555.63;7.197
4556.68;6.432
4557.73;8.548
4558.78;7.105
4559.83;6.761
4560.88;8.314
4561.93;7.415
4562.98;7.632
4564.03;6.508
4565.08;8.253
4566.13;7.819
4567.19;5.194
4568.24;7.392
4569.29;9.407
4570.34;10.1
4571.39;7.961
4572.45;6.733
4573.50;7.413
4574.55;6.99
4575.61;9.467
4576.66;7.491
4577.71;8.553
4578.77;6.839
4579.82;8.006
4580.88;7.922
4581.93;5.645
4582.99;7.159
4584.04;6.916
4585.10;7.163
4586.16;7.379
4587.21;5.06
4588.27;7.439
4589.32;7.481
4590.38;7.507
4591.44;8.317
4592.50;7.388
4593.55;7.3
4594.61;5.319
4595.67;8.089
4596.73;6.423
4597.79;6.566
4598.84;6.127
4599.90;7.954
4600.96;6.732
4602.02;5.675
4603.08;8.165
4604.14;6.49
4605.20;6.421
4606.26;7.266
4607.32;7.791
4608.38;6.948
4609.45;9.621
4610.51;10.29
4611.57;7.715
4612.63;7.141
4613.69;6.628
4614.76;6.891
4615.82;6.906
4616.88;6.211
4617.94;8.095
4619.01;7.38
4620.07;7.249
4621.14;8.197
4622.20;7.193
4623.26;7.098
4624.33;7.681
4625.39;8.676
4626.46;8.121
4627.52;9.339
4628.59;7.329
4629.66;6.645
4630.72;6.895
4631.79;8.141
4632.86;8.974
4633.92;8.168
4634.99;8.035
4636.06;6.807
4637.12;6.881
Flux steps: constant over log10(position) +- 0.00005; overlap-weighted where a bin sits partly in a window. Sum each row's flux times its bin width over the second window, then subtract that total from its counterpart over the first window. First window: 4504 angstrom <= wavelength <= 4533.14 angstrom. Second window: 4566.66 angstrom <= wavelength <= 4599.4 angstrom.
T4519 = -37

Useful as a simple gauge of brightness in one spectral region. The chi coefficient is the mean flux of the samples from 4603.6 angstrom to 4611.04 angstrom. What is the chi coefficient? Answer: 7.8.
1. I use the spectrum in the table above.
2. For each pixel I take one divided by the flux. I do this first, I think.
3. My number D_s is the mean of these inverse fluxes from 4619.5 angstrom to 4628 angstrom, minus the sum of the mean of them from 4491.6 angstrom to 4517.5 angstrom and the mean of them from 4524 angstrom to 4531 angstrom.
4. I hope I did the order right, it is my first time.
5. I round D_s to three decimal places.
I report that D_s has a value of -0.166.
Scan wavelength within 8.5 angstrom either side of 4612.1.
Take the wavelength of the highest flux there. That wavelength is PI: 4610.51 angstrom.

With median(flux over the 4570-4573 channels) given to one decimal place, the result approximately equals 8.0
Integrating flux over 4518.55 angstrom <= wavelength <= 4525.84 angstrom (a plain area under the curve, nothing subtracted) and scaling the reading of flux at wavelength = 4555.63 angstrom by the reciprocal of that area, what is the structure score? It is 0.140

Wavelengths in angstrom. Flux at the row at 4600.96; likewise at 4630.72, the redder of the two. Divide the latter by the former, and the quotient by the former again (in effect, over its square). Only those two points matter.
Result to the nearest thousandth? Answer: 0.152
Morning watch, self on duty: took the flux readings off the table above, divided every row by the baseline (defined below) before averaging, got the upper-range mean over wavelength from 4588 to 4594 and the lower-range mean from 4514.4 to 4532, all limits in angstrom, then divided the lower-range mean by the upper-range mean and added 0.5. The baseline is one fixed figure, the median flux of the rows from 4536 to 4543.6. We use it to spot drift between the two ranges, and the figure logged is 1.38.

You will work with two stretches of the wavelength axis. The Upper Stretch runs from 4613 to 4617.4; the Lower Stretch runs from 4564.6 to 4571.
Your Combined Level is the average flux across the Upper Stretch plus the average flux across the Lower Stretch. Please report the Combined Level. 14.7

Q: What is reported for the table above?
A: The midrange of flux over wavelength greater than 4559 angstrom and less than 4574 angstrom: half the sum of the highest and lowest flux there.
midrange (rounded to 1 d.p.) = 7.6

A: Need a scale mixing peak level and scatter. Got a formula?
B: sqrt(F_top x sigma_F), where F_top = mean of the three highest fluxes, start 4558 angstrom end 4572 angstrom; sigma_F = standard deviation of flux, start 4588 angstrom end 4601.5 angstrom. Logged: 2.8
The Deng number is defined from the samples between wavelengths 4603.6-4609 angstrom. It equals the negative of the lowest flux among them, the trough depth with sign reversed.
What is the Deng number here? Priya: -6.4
